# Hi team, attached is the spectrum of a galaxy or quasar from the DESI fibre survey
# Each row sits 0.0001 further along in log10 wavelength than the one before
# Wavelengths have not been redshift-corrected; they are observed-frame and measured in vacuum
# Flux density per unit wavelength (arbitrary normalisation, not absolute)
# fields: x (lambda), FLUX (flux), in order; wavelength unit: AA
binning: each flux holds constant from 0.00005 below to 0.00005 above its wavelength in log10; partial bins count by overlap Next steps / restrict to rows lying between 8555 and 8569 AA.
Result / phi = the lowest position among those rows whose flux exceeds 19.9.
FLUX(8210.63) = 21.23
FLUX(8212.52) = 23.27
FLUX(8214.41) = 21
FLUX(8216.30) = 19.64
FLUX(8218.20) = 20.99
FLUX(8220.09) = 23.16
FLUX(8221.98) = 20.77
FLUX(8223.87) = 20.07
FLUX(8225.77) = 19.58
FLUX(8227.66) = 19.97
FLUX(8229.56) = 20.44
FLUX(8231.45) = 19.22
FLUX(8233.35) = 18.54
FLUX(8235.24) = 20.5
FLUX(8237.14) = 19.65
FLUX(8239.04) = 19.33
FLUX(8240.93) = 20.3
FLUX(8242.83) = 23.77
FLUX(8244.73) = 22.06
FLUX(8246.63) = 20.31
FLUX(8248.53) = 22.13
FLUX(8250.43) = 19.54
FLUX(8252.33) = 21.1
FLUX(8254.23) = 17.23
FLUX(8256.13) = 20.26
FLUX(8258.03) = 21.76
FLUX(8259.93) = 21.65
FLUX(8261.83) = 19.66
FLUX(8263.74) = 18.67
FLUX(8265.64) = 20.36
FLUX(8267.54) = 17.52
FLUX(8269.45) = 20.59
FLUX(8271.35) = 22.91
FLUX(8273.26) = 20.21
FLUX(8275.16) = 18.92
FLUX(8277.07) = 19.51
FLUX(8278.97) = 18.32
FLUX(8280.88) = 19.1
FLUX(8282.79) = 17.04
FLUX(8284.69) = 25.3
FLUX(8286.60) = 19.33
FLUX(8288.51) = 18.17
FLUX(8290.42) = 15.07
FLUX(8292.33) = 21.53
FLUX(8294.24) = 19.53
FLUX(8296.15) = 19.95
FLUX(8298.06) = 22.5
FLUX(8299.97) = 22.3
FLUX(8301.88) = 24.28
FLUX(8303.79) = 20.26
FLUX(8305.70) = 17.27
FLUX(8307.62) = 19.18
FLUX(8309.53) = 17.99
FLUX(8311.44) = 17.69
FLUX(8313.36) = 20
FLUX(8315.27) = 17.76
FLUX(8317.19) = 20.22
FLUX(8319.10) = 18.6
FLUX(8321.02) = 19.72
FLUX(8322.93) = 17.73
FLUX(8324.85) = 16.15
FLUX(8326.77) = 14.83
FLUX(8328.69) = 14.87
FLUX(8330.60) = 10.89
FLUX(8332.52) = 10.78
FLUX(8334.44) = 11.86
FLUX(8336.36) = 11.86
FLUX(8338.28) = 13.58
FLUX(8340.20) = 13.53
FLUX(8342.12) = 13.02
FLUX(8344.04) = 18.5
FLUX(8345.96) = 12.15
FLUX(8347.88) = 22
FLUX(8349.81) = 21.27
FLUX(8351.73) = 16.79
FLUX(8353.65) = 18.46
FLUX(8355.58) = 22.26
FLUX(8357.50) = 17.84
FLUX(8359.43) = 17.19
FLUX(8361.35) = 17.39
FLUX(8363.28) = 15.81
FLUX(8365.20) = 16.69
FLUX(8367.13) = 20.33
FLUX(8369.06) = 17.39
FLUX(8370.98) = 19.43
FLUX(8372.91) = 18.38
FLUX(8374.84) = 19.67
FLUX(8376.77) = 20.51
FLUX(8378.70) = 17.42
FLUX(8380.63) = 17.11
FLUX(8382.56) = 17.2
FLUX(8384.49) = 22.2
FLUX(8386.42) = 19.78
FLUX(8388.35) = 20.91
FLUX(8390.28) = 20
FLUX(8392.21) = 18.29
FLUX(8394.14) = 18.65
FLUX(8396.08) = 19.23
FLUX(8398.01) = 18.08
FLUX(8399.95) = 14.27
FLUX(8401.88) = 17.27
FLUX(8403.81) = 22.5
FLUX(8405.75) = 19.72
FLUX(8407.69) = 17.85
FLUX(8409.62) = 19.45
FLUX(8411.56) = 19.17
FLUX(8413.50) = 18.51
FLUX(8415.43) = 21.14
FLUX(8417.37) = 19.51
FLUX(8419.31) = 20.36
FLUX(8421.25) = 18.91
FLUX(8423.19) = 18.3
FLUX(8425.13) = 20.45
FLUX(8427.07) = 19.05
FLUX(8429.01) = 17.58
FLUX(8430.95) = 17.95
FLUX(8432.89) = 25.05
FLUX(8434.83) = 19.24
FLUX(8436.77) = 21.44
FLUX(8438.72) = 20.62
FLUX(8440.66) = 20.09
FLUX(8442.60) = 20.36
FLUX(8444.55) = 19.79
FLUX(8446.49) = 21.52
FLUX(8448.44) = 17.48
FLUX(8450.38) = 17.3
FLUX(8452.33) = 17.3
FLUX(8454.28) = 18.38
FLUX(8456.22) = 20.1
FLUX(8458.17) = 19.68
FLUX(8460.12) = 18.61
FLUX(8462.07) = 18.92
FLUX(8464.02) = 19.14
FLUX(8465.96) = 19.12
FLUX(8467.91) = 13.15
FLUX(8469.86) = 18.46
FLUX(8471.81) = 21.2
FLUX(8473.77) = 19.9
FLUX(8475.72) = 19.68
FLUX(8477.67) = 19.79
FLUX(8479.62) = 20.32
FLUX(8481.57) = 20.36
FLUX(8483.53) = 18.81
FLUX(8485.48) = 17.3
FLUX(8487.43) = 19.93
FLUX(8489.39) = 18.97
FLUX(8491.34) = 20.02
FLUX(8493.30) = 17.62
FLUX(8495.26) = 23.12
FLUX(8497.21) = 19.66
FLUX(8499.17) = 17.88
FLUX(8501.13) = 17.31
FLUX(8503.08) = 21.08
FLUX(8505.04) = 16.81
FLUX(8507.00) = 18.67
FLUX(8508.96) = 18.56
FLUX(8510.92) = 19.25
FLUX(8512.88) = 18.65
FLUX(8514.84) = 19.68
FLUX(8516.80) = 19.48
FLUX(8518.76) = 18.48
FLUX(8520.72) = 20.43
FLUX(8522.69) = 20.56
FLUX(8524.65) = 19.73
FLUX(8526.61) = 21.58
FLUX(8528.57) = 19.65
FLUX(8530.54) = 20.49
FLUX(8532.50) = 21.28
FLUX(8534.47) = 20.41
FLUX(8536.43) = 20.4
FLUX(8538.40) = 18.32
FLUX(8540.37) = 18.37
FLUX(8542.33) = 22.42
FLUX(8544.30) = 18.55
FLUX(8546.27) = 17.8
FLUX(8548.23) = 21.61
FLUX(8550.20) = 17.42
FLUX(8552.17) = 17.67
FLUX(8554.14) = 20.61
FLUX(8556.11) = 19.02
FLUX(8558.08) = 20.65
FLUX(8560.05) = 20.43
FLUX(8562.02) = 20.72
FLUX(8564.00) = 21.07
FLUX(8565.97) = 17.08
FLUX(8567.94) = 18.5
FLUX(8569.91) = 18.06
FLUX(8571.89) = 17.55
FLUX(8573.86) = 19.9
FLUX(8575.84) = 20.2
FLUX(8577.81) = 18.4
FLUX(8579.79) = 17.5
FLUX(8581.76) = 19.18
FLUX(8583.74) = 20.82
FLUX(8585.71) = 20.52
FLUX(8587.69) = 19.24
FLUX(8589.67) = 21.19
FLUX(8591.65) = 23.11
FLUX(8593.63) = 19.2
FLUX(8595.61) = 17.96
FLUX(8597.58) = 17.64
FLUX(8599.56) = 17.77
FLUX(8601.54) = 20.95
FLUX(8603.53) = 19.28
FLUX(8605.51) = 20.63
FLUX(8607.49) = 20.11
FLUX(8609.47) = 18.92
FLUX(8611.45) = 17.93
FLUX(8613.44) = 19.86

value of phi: 8558.08 AA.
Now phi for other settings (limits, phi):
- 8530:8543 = 8530.54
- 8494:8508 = 8495.26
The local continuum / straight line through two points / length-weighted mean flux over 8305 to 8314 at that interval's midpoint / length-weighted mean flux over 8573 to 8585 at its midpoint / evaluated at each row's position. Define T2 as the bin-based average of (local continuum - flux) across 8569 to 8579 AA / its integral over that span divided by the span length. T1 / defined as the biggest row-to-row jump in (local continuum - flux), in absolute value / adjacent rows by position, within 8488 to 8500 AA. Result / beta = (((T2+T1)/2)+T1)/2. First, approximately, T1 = 5.5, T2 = 0.5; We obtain 4.3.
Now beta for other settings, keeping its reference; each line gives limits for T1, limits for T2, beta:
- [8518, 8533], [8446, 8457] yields 1.5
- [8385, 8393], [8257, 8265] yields 0.7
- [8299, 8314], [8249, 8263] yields 2.5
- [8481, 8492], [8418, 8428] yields 1.8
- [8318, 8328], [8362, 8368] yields 1.8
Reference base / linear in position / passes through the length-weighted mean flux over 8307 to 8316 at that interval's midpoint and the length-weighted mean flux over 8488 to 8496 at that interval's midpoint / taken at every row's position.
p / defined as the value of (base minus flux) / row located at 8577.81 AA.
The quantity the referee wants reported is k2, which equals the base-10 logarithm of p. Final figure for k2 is 0.31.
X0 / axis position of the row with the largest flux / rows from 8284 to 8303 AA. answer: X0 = 8284.69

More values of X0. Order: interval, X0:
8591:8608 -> 8591.65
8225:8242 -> 8235.24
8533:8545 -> 8542.33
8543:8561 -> 8548.23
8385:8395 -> 8388.35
